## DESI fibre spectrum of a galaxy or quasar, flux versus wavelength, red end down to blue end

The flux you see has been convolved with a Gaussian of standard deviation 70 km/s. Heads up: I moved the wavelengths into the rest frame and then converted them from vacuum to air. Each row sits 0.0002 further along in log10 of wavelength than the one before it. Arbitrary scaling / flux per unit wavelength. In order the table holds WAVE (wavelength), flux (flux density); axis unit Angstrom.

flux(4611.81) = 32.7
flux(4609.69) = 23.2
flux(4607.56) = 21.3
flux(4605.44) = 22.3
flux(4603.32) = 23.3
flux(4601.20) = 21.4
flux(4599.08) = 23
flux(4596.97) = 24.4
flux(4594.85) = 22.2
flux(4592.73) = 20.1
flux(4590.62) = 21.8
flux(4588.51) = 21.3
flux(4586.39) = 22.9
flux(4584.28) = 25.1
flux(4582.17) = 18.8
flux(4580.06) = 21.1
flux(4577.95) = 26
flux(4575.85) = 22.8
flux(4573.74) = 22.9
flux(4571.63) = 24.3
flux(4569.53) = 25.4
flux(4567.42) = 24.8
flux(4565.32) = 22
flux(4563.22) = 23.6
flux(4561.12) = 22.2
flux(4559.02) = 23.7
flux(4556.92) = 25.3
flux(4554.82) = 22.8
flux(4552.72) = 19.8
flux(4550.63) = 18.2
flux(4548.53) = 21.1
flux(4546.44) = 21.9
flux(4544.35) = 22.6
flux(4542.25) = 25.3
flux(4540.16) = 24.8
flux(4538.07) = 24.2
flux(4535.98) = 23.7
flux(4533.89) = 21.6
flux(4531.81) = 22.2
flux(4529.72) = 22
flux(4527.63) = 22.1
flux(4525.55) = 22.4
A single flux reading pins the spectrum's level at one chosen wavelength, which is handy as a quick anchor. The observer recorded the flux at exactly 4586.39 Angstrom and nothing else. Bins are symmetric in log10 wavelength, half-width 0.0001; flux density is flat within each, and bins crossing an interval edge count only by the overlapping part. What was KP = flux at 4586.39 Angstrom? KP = 22.9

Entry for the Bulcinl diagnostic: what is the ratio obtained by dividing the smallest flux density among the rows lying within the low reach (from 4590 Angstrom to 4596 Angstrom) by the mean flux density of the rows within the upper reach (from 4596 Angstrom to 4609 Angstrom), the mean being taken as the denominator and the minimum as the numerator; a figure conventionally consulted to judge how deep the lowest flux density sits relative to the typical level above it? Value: 0.89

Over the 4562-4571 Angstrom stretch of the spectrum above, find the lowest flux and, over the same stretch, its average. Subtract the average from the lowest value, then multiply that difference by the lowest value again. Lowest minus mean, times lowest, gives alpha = -43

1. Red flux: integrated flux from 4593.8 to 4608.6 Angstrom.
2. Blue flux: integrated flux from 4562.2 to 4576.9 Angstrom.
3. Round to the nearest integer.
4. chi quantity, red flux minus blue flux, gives -14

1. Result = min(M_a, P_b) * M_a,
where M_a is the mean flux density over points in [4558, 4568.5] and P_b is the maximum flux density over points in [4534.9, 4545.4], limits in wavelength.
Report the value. 541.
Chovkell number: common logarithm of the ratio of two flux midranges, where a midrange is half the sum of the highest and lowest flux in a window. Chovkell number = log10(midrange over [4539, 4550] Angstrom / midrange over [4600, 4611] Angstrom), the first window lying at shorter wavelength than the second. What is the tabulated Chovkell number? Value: 0.017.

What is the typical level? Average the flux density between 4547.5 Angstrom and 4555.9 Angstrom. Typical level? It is 20.5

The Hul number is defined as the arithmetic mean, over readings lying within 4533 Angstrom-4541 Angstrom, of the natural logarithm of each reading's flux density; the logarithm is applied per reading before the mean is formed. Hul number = 3.16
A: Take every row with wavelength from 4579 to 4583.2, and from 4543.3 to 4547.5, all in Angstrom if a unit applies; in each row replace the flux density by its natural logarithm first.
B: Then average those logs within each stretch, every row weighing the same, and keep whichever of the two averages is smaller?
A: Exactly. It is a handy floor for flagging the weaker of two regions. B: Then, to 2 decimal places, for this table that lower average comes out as 2.99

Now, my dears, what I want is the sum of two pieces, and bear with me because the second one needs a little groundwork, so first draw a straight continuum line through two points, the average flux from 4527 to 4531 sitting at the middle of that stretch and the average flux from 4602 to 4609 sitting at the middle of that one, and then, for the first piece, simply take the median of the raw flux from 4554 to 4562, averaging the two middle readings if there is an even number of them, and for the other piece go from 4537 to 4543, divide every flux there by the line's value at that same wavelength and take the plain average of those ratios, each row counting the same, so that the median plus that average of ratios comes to 24.4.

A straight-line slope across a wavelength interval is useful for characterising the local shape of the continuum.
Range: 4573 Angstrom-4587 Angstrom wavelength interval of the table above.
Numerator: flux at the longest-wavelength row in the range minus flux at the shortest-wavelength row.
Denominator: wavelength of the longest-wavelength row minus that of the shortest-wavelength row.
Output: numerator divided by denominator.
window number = 0.0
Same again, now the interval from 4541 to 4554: -0.5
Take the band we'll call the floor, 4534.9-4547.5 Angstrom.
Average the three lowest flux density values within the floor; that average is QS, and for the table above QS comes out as 22.7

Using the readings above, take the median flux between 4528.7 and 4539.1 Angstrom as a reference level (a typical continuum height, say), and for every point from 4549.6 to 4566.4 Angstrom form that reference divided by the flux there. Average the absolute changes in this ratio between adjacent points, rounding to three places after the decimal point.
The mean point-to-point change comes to 0.085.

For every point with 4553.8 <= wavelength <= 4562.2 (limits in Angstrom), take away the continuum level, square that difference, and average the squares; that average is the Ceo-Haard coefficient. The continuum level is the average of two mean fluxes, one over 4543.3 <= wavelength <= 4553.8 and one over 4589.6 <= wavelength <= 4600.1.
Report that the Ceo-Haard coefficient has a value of 5.3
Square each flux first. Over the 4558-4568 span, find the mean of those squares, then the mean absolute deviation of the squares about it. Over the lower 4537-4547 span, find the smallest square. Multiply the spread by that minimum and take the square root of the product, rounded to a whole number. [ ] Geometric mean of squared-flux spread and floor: 144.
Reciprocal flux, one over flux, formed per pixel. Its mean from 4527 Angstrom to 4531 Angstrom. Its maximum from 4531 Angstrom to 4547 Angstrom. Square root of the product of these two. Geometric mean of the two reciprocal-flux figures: 0.0458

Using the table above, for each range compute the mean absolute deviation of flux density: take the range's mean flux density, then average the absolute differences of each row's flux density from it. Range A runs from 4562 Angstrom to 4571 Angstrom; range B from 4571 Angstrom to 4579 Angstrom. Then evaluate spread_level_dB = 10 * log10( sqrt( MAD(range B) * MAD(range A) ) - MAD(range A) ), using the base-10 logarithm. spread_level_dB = -154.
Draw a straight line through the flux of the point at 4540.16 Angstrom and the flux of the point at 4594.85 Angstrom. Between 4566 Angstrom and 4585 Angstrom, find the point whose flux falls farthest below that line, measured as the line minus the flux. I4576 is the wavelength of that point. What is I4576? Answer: 4582.17 Angstrom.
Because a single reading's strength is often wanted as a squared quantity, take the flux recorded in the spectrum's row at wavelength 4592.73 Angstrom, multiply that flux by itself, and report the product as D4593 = 404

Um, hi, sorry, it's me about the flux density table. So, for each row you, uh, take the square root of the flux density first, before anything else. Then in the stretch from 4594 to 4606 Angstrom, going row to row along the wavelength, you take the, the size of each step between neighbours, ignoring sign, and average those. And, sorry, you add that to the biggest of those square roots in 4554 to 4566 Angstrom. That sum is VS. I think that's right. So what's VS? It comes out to 5.20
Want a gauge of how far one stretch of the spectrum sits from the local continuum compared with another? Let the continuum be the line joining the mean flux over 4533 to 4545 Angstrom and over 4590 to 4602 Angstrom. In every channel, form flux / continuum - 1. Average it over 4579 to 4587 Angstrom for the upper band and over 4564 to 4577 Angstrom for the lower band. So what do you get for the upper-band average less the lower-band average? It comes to -0.06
